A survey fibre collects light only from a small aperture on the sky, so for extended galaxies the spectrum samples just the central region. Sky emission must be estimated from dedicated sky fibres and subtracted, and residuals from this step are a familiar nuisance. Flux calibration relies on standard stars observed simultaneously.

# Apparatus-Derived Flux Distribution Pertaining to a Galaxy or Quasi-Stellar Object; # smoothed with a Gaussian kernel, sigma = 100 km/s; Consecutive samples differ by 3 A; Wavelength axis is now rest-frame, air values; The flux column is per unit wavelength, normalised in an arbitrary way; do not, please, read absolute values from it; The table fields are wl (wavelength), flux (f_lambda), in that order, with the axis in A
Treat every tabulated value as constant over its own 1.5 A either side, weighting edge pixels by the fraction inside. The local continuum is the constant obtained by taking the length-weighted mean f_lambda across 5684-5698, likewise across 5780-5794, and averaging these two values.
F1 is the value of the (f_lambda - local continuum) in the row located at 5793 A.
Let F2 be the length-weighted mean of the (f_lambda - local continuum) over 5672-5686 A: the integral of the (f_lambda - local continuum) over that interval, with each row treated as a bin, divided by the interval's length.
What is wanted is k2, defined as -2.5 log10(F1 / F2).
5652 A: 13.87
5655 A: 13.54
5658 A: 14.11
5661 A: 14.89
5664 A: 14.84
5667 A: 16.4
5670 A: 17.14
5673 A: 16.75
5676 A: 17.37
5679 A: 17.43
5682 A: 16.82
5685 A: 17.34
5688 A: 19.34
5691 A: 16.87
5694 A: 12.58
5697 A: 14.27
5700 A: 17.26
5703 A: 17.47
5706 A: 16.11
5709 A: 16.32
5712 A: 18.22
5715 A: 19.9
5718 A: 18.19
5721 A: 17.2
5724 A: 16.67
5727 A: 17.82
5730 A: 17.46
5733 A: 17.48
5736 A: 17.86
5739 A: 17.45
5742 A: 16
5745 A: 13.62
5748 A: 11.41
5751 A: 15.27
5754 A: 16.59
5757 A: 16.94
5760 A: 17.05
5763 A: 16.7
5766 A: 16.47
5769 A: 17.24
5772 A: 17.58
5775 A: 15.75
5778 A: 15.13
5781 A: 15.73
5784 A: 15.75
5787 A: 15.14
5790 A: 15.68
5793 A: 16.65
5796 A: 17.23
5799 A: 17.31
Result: 1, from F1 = 0.7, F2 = 1.2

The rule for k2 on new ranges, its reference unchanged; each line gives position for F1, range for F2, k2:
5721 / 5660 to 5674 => -3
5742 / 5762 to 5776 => 3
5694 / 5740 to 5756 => -1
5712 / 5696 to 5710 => -2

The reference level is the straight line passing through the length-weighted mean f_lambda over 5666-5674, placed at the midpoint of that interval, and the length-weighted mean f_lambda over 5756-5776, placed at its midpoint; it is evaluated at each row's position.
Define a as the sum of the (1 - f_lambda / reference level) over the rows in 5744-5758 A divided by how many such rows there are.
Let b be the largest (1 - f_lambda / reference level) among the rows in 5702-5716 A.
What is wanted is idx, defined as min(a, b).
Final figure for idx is 0.04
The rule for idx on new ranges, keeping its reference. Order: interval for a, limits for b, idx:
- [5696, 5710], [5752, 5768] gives 0.02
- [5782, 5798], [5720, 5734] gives 0.01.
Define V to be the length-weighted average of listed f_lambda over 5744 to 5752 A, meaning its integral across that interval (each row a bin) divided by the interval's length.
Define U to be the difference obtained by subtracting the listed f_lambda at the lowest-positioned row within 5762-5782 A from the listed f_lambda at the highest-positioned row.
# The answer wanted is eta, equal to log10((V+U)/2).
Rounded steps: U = -1.0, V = 13.3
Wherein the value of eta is 0.79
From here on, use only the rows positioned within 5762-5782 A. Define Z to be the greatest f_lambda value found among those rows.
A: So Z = 17.58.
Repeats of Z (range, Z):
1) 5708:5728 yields 19.9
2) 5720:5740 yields 17.86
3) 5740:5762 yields 17.05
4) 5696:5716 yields 19.9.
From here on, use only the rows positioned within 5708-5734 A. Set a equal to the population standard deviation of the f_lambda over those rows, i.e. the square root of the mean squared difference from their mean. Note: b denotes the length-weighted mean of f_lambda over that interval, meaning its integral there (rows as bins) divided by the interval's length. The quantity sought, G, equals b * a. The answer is 17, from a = 1.0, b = 17.7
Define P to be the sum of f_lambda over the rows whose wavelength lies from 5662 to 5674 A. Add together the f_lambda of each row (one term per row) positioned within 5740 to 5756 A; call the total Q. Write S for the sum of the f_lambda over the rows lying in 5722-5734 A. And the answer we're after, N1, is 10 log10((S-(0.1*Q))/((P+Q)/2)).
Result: -0.5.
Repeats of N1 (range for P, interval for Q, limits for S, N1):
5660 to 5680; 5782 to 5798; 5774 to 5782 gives -4.0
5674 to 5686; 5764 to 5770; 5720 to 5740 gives 3.6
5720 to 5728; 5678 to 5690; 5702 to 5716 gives 1.2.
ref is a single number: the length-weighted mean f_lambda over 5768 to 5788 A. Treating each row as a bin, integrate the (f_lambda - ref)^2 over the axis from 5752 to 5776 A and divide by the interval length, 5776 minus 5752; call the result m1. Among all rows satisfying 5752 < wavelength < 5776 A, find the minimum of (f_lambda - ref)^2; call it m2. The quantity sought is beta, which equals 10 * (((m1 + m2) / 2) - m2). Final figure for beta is 3.8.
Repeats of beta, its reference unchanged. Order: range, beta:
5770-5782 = 4.1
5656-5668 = 8.9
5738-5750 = 36.3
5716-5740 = 11.2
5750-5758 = 1.2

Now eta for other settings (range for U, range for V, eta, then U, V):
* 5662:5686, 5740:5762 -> 0.95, 2.5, 15.4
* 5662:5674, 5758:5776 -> 0.97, 1.9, 16.8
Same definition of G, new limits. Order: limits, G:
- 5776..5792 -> 4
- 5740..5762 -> 30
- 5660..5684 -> 16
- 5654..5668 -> 14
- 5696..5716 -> 28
